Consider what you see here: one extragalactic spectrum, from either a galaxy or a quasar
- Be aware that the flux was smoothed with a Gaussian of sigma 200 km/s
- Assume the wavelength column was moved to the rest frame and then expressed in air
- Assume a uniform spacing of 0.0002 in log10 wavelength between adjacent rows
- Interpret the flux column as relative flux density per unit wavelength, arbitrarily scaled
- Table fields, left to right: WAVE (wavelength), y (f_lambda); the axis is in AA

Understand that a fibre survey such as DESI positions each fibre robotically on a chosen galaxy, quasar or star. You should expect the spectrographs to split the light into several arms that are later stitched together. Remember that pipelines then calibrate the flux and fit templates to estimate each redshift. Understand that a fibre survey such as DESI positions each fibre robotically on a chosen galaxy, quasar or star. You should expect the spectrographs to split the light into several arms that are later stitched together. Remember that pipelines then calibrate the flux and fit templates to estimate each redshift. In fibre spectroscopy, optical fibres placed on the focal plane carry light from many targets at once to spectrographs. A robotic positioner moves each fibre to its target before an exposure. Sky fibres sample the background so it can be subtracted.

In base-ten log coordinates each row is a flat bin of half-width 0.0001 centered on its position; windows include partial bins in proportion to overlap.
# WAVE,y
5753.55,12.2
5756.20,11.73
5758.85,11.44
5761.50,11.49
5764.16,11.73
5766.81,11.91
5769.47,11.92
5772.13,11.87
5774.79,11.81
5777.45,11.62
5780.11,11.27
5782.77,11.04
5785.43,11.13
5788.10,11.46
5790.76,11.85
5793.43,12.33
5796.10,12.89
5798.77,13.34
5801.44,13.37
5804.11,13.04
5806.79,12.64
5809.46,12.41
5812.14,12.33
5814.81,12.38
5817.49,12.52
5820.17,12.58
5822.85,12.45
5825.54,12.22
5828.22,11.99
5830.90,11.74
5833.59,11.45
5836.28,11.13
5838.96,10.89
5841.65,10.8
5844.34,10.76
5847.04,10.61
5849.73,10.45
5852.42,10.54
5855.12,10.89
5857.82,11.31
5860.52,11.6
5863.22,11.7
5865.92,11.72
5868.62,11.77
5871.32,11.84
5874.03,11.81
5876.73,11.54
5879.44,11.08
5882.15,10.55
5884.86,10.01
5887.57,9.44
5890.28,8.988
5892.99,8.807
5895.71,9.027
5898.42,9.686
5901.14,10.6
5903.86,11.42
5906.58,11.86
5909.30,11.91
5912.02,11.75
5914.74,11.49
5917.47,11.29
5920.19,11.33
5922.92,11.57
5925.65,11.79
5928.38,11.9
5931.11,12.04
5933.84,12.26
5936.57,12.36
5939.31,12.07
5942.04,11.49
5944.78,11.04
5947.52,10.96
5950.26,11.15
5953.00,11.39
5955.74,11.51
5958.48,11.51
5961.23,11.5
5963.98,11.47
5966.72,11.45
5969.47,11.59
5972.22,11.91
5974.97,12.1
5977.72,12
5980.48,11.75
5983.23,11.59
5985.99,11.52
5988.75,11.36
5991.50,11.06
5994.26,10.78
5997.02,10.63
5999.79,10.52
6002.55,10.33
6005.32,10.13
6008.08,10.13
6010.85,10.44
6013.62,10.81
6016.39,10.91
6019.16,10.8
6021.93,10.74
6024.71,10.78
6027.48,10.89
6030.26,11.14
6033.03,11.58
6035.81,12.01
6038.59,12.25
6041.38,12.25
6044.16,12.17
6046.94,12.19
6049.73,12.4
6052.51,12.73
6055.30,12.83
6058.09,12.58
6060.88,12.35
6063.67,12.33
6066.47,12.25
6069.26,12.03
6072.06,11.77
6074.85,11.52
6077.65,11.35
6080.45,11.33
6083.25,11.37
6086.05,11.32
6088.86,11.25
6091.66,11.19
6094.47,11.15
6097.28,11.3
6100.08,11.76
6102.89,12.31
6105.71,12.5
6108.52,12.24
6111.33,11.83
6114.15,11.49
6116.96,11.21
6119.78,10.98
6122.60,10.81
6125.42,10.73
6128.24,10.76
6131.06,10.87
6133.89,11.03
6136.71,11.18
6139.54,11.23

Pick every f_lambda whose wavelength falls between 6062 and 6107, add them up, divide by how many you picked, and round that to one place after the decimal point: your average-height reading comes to 11.7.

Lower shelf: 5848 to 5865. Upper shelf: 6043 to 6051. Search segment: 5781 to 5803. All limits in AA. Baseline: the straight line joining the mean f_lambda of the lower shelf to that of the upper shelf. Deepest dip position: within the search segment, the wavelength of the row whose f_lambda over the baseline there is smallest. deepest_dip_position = 5782.77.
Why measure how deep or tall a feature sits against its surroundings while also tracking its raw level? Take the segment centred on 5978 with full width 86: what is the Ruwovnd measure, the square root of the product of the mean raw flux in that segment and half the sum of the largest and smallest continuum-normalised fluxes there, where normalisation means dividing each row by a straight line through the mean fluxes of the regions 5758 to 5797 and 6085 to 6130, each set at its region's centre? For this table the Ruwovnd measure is 3.31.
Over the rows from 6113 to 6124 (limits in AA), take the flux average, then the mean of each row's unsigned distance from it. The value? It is 0.23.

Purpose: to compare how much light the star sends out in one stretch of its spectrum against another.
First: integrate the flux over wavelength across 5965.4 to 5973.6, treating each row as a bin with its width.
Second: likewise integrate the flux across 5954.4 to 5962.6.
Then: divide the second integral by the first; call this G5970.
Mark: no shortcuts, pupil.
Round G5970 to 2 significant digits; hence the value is 0.99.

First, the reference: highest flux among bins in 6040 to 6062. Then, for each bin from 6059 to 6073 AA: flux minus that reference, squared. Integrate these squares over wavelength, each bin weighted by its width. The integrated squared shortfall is 7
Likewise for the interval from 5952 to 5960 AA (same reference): 15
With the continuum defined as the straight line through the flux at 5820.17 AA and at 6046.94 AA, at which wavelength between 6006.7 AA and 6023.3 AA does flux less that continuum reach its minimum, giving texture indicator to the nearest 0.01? 6008.08 AA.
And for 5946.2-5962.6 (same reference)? 5947.52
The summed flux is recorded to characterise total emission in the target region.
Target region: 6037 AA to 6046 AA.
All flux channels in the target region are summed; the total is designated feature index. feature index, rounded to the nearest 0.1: 36.7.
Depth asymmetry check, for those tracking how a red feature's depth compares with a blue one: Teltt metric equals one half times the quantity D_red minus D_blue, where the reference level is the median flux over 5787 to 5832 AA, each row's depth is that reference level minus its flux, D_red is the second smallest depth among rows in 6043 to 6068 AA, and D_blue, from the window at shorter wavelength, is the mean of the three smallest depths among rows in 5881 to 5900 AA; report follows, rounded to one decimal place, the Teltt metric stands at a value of -1.3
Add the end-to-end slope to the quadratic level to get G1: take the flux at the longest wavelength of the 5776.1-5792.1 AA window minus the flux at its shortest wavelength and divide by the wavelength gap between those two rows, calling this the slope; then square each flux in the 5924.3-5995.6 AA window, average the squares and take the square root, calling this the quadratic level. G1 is 11.6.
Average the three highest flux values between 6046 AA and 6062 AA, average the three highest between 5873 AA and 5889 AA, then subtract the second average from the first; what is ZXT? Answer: 1.24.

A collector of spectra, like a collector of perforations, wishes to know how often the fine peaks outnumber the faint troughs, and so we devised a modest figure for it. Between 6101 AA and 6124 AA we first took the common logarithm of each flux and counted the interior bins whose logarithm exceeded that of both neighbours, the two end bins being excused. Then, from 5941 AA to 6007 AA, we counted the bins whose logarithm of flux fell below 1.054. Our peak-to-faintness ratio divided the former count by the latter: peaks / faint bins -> 0.11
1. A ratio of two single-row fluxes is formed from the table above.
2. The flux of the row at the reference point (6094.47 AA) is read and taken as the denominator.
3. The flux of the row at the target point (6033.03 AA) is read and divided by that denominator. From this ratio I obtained 1.04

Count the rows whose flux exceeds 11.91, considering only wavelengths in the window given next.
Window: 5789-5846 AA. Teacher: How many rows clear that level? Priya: 14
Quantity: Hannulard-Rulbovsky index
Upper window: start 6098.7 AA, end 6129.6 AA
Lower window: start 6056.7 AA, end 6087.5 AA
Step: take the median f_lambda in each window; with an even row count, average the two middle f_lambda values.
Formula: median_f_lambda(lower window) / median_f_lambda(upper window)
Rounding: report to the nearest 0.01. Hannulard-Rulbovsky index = 1.02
